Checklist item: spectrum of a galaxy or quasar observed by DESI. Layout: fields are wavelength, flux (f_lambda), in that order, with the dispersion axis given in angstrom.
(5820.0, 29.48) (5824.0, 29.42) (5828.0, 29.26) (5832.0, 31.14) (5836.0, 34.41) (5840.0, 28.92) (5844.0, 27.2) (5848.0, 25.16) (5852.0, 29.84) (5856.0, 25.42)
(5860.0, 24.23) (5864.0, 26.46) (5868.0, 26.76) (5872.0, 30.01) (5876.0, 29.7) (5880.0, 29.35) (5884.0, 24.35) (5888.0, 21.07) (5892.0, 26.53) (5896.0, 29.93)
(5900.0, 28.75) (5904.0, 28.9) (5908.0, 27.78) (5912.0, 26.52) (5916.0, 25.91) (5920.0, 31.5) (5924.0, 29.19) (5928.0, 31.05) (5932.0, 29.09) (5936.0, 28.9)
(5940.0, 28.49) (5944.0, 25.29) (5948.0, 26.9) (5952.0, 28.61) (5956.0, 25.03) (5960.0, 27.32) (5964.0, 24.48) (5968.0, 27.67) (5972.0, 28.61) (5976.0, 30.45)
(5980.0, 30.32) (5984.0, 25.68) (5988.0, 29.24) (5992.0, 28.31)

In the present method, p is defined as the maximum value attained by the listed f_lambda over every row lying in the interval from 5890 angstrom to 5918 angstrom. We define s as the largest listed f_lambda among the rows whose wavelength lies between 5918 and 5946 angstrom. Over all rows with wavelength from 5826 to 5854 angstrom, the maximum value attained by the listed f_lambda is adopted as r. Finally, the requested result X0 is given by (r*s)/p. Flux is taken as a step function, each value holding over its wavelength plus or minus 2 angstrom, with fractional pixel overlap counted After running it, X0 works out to 36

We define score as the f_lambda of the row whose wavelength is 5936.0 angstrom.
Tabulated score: 28.9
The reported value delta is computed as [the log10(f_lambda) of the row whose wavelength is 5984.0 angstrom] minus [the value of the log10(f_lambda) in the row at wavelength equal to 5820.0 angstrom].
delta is -0.060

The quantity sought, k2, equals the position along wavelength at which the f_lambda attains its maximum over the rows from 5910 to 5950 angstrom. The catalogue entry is 5920.0 angstrom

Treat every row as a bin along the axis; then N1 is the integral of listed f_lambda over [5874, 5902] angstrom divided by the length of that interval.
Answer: 27.1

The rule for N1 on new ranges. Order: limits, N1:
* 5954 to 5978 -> 27.3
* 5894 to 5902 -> 29.3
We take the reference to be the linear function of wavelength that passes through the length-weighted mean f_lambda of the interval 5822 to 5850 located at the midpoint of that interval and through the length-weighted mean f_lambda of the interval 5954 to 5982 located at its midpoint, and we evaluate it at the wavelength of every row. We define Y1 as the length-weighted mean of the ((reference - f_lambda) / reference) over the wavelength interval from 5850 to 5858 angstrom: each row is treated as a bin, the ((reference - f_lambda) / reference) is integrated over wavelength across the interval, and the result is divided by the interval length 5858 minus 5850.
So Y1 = 0.052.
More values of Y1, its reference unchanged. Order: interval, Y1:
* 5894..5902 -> -0.027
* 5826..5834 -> -0.026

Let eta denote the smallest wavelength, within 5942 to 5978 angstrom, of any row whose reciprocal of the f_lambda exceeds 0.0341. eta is 5944.0 angstrom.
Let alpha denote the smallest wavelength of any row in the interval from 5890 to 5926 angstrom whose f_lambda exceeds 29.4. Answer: 5896.0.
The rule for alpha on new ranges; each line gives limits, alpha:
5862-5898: 5872.0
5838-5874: 5852.0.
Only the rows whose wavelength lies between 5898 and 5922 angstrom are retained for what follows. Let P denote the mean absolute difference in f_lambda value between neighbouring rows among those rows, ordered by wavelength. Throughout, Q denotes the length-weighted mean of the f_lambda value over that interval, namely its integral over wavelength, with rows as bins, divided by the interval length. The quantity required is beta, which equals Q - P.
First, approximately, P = 1.75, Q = 28.2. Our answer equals 26.5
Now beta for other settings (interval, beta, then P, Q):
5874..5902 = 24.0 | 3.11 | 27.1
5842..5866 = 23.5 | 2.91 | 26.4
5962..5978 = 25.8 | 1.99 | 27.8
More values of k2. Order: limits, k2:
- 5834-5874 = 5836.0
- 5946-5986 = 5976.0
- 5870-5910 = 5872.0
